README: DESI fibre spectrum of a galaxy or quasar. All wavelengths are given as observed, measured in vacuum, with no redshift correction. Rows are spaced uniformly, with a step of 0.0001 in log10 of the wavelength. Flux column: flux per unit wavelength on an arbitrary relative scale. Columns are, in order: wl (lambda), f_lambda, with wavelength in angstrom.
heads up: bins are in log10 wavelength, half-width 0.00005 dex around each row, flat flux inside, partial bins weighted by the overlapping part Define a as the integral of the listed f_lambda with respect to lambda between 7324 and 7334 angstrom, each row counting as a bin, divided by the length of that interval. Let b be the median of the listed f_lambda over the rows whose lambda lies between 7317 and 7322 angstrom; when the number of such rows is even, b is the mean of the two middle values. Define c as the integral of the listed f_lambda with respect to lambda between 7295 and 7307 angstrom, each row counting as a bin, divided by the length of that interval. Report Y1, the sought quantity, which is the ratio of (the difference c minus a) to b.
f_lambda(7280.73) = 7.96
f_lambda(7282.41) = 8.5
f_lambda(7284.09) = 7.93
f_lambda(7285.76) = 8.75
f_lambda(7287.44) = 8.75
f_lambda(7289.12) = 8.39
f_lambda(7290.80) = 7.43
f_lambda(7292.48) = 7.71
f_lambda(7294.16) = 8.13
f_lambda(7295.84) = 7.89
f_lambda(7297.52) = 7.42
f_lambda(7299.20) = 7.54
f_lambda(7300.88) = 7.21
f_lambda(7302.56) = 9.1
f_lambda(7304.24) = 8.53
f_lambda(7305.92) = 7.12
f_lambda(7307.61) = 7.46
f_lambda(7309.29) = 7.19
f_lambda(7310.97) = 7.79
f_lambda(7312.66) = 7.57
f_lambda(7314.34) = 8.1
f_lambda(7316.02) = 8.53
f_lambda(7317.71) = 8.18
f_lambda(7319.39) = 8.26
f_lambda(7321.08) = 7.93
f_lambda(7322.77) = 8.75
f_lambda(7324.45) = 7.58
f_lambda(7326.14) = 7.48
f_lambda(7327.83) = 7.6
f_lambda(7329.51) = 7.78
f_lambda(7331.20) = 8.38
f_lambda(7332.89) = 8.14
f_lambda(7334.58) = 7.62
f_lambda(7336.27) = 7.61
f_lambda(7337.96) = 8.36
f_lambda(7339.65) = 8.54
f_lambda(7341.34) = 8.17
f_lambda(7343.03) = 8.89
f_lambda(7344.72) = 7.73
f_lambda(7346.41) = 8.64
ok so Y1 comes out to -0.001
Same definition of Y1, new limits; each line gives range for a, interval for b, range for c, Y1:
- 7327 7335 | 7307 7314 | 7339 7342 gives 0.058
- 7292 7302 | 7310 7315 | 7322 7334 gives 0.033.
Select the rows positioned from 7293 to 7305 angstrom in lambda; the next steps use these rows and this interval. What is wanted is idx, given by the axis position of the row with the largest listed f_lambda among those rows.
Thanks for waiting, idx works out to 7302.56 angstrom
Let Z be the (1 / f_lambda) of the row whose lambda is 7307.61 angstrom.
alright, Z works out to 0.134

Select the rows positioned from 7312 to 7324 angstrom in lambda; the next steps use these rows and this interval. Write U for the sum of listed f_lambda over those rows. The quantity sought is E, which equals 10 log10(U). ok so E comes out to 17.6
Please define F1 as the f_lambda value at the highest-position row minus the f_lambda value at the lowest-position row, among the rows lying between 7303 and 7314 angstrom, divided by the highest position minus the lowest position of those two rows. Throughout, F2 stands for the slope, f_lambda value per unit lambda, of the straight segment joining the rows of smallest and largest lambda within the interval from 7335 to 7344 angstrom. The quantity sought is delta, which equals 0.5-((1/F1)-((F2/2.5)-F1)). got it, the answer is 9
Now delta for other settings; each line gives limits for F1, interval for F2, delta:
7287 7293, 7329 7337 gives 6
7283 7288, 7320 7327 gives -4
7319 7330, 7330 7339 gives 22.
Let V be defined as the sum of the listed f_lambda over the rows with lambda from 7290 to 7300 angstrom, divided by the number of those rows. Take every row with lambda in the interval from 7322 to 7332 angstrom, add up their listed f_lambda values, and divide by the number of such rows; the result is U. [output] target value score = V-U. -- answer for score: -0.2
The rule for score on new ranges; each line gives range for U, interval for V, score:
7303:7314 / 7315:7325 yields 0.6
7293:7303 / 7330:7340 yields 0.2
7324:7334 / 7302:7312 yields 0.0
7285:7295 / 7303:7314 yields -0.6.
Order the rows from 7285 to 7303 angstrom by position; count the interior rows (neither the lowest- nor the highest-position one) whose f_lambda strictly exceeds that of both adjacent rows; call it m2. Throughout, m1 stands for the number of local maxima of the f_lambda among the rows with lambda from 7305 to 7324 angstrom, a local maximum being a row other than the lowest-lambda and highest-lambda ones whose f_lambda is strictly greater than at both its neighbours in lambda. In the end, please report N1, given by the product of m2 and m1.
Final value 8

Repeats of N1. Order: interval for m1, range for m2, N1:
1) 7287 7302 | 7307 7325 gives 8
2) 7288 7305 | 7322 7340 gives 3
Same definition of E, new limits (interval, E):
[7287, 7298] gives 17.5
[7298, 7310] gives 17.3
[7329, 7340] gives 17.5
